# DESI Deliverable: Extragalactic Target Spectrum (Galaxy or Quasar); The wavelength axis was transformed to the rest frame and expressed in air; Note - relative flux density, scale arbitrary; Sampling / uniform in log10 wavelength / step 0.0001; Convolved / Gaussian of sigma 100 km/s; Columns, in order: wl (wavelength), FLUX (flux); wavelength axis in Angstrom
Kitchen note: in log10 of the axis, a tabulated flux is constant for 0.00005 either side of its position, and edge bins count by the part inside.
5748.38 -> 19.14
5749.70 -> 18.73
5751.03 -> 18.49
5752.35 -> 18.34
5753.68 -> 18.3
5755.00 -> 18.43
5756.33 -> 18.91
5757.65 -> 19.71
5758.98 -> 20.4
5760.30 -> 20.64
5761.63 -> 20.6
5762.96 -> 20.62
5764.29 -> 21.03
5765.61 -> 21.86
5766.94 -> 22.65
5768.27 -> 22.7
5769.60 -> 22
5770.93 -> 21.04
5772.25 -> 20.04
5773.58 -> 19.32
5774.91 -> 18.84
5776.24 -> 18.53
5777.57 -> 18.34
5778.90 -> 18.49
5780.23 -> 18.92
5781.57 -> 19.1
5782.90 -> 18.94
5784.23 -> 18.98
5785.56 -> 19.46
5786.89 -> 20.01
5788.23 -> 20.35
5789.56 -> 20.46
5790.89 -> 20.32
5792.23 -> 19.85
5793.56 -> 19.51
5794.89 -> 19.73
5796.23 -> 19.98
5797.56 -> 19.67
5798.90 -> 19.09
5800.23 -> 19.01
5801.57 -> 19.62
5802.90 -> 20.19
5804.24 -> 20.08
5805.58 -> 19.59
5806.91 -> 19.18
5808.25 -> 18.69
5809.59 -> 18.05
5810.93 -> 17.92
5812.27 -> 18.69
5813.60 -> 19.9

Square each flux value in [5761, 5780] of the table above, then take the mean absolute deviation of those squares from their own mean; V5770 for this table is 52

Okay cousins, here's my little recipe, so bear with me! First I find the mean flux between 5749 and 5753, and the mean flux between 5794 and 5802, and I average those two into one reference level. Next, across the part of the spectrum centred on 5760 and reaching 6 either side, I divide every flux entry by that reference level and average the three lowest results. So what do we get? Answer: 1.00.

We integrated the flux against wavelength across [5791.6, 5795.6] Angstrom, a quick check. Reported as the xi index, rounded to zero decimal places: 79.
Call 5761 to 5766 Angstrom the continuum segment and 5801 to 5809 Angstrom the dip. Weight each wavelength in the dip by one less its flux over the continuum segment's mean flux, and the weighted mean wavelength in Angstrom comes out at 5805.5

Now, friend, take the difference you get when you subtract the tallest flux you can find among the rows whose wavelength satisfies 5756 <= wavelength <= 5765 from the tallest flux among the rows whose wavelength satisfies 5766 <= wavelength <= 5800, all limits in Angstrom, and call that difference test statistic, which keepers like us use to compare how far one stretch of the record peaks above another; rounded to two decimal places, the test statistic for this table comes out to 1.67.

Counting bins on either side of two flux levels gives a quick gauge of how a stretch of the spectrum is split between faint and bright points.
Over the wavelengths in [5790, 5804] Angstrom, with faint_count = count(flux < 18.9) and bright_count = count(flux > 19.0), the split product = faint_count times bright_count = 0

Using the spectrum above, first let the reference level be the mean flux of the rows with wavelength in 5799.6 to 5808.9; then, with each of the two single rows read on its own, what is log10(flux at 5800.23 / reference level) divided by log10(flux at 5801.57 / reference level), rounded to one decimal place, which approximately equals -3.4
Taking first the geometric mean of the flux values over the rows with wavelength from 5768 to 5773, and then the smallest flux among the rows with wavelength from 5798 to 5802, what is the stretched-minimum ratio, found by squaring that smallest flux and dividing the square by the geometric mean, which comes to 16.9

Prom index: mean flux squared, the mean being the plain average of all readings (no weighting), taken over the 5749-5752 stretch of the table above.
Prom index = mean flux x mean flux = 346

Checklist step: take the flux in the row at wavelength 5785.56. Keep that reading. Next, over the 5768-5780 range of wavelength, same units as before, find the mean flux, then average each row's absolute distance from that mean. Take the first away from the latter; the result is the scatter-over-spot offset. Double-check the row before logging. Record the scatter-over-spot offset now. -18.1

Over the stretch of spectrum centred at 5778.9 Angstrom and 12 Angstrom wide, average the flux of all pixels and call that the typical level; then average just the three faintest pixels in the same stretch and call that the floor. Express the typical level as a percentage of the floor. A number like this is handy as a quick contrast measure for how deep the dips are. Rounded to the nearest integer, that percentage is 102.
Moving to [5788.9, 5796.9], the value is 101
